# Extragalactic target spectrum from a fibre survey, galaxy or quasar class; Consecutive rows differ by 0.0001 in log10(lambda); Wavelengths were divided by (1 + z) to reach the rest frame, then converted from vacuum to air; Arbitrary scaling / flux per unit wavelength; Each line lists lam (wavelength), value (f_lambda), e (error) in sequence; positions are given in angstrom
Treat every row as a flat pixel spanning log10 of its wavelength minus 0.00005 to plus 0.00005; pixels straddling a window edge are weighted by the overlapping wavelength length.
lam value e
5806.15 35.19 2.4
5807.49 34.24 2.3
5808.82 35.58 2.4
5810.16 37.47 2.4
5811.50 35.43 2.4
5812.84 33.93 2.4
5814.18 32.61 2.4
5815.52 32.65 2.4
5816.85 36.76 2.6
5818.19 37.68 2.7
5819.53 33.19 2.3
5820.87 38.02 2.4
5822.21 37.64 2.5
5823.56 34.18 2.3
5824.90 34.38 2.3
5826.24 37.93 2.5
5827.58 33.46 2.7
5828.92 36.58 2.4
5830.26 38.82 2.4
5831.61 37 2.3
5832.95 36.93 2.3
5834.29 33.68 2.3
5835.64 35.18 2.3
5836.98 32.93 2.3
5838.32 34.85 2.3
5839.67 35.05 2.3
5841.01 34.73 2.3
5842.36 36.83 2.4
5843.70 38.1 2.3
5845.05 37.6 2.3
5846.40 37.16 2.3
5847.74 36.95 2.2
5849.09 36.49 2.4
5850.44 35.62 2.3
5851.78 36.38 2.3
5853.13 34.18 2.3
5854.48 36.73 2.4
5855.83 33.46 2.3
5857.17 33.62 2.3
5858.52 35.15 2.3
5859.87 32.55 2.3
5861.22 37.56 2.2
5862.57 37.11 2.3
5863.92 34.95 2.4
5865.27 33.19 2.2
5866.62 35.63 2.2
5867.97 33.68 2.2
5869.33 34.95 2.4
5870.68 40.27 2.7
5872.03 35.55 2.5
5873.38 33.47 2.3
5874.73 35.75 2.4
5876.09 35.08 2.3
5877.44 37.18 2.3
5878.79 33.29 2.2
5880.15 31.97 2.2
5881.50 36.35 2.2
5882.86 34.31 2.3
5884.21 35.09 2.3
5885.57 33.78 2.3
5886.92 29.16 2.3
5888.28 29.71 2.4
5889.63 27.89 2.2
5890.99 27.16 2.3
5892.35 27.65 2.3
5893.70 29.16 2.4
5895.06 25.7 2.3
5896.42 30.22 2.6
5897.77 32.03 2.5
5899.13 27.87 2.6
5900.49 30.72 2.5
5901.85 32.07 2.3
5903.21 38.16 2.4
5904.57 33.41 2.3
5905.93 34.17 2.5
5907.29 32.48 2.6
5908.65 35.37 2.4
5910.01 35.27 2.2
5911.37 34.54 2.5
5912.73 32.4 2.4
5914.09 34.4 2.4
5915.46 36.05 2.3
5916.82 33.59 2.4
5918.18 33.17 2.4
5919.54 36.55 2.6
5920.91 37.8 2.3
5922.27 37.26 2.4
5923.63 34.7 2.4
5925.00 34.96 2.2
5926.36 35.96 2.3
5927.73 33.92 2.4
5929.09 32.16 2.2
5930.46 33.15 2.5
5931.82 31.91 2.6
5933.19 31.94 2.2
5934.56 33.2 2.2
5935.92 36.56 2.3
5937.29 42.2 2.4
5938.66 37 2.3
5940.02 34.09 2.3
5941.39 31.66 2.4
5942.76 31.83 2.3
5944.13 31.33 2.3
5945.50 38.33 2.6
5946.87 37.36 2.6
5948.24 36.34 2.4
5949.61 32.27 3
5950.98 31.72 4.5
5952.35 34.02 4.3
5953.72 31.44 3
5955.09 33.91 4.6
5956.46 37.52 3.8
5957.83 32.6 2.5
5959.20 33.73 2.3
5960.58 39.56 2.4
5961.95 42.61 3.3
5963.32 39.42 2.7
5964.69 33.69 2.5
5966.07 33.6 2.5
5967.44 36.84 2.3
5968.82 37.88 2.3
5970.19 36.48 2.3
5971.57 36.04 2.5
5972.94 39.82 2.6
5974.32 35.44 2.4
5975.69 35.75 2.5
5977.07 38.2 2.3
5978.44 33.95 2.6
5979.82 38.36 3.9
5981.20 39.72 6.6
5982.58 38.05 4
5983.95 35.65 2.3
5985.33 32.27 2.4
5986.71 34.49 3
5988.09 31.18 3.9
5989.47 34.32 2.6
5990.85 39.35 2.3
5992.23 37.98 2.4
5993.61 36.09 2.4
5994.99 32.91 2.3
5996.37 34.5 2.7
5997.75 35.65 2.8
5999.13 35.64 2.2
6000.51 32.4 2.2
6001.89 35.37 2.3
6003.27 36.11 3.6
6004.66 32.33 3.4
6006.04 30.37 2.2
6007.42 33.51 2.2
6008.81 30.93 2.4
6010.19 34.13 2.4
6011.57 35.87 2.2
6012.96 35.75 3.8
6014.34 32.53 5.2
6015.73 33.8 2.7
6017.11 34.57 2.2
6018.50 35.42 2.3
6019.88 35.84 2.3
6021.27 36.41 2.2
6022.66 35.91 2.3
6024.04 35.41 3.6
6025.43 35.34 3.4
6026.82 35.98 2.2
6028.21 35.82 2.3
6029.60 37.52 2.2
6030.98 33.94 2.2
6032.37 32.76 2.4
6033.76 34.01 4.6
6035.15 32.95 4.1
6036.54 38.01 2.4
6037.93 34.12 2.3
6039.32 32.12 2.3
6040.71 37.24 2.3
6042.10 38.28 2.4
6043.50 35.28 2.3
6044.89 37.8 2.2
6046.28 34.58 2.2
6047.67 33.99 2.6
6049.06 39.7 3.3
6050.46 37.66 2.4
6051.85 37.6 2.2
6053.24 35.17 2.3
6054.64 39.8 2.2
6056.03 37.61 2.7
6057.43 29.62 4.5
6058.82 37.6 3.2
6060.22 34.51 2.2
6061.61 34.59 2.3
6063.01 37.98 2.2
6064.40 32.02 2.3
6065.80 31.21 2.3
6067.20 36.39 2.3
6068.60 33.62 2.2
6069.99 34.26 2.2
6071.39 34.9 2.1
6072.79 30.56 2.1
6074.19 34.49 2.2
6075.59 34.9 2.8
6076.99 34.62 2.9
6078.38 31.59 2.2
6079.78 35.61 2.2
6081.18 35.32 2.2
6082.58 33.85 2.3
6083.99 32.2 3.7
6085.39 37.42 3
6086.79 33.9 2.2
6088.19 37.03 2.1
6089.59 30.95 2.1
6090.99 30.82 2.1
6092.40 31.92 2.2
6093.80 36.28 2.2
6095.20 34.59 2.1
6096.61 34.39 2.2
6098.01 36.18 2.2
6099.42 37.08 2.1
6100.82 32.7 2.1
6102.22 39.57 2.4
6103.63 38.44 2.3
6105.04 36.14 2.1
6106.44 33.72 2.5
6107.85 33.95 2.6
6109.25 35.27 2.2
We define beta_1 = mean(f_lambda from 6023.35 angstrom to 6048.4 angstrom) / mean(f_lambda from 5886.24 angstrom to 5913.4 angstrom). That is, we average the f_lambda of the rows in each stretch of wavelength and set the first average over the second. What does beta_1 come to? 1.13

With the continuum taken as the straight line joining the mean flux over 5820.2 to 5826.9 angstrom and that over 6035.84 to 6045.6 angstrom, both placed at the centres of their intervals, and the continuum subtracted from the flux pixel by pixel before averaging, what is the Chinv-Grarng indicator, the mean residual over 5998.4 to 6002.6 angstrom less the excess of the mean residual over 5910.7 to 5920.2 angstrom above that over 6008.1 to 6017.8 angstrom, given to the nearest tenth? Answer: -2.0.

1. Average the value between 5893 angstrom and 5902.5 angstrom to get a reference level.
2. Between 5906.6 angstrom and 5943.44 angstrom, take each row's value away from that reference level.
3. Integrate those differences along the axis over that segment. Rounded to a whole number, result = -181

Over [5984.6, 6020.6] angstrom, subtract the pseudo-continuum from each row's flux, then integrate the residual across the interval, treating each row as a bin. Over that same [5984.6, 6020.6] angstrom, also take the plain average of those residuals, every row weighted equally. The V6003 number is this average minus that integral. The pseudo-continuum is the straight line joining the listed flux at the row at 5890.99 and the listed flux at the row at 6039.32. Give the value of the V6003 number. -121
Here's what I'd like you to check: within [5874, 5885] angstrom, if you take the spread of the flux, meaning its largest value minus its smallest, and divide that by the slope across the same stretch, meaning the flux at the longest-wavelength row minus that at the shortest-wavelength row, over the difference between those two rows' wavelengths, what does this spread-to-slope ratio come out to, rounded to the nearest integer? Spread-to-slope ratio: -75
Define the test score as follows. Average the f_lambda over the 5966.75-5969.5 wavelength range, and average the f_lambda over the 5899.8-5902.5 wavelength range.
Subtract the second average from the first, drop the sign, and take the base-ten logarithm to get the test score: 0.8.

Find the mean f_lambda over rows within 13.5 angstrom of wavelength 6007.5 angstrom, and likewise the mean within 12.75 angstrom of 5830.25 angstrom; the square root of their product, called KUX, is 34.9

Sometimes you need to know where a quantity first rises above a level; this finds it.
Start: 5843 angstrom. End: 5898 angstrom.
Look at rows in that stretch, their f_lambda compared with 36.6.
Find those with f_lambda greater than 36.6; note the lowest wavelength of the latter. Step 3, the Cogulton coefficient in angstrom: 5843.70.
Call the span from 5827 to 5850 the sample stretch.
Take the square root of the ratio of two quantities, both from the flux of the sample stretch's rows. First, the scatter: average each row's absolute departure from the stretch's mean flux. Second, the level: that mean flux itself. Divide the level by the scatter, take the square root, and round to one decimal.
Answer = 5.0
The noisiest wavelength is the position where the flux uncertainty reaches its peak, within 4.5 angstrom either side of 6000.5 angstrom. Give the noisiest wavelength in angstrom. 6003.27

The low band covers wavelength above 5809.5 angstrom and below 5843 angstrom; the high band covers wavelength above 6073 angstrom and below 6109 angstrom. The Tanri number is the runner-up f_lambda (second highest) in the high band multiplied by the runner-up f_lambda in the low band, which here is 1461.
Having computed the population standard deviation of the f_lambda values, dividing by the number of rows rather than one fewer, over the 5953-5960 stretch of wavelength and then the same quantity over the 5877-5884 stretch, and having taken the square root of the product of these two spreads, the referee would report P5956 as 2.0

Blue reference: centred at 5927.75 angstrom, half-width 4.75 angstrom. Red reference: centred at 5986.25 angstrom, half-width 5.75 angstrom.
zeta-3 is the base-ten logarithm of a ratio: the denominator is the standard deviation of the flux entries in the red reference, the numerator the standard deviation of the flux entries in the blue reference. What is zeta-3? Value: -0.33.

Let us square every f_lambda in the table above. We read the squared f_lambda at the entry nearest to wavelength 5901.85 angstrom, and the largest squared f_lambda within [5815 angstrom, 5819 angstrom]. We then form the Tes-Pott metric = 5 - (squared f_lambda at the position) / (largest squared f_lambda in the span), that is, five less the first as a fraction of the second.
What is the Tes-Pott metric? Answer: 4.3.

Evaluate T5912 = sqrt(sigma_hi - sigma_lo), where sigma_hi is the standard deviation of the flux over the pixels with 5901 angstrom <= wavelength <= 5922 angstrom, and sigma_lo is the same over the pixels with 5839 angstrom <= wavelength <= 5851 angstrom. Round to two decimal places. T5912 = 0.87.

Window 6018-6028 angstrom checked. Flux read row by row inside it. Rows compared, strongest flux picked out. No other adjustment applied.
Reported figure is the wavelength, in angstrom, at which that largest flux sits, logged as 6021.27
